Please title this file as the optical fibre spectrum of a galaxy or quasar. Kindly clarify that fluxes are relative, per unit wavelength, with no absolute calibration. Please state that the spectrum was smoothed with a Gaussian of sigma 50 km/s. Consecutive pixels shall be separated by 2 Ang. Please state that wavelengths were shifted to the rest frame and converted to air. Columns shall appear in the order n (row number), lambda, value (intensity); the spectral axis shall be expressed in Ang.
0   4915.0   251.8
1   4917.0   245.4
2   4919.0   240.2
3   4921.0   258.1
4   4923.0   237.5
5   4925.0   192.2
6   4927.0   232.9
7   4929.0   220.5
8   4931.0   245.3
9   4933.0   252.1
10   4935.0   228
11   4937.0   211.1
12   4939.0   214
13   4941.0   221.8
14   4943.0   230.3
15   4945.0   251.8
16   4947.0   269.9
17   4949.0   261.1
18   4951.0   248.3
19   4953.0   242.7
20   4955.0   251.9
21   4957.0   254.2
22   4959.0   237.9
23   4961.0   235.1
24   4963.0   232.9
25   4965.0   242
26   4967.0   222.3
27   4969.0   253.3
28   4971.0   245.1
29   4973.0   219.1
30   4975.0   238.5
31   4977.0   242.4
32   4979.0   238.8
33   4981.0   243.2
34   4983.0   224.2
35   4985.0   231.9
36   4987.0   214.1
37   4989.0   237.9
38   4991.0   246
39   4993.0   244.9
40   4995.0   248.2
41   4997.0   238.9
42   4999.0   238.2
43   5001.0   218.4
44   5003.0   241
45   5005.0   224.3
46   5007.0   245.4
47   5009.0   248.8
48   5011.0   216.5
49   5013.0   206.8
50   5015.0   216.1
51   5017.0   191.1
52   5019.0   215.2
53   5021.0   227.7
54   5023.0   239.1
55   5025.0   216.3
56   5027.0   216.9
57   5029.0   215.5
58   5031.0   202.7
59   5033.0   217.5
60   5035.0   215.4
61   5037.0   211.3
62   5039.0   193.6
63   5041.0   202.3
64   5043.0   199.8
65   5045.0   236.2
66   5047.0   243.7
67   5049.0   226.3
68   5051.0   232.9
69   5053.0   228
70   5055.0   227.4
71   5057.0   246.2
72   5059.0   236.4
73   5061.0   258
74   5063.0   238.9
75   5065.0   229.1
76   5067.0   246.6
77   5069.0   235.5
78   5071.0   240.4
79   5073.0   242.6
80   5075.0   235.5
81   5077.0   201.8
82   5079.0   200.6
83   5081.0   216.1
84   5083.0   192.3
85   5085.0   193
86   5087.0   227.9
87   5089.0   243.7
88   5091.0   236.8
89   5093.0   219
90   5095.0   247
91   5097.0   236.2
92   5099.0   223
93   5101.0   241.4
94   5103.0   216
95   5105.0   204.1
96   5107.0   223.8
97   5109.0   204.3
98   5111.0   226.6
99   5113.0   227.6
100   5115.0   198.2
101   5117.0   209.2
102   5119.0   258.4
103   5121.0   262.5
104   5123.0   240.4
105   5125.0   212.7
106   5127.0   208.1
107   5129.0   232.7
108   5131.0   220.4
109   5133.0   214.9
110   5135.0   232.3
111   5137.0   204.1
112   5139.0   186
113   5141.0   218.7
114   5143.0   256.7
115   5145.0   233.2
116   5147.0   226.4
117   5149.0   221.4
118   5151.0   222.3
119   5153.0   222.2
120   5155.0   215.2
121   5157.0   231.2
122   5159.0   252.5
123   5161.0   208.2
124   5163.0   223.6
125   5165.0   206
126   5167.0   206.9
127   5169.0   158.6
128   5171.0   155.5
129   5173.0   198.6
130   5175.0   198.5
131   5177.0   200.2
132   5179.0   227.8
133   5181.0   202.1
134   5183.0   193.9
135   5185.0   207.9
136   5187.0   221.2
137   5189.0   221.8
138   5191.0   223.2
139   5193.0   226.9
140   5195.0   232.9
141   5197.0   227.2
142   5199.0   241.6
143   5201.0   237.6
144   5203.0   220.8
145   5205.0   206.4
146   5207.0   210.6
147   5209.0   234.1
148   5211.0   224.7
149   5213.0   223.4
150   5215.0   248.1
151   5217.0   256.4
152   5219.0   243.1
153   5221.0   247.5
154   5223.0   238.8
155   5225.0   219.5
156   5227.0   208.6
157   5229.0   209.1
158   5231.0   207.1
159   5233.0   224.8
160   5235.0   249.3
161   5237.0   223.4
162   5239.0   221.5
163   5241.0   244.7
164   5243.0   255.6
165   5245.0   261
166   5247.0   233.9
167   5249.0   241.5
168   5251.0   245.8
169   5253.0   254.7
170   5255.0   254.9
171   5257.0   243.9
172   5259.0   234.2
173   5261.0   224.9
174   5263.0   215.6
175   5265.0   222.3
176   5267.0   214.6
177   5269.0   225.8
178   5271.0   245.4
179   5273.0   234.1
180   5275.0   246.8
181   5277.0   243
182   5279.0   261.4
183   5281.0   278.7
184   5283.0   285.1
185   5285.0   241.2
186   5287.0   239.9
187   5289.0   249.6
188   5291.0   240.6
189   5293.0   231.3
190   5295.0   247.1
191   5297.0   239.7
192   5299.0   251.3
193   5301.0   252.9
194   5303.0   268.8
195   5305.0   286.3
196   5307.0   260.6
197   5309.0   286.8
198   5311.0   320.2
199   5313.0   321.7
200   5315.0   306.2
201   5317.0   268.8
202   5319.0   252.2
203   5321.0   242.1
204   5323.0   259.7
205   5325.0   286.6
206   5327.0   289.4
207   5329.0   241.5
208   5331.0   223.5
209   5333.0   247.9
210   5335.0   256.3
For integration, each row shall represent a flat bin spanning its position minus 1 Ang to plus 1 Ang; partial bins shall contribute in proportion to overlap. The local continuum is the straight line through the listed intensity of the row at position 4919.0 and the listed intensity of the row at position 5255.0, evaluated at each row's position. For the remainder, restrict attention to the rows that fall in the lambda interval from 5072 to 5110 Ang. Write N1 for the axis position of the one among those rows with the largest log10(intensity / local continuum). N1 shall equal 5095.0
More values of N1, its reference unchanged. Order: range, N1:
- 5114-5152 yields 5121.0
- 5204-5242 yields 5217.0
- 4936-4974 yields 4947.0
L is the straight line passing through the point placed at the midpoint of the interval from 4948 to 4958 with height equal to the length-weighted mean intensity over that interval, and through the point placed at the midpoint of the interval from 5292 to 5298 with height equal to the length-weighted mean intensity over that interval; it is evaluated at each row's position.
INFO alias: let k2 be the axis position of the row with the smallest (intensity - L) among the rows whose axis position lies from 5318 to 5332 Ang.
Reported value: 5331.0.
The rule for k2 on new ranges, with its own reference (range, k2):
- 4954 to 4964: 4963.0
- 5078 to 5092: 5083.0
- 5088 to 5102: 5093.0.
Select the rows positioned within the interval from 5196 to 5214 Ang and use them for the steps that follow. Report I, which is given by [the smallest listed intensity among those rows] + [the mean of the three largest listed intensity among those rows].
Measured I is 444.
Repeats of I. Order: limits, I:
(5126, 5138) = 433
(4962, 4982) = 466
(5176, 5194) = 420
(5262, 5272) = 446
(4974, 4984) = 466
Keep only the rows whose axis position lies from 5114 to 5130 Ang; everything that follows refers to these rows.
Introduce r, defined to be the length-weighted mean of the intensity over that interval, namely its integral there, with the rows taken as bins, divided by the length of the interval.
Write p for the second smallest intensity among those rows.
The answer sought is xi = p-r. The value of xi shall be -20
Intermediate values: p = 208.1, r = 228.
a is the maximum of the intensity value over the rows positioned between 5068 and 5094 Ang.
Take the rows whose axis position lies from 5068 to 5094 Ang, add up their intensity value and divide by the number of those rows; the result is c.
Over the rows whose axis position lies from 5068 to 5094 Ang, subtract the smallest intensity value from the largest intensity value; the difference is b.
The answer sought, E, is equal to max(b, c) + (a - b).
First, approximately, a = 243.7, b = 51.4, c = 222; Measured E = 414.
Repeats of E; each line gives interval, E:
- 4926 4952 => 449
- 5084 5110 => 417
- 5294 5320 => 514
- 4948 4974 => 461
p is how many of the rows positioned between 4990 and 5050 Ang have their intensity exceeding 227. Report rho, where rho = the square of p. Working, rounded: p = 12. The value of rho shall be 144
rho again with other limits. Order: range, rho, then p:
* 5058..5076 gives 81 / 9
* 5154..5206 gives 49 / 7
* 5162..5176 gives 0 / 0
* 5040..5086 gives 225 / 15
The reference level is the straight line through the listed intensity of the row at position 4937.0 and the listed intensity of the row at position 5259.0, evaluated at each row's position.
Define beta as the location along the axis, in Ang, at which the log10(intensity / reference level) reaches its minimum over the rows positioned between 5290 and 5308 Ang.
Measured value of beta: 5293.0 Ang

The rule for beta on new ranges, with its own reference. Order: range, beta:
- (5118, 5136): 5127.0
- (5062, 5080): 5079.0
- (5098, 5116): 5115.0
